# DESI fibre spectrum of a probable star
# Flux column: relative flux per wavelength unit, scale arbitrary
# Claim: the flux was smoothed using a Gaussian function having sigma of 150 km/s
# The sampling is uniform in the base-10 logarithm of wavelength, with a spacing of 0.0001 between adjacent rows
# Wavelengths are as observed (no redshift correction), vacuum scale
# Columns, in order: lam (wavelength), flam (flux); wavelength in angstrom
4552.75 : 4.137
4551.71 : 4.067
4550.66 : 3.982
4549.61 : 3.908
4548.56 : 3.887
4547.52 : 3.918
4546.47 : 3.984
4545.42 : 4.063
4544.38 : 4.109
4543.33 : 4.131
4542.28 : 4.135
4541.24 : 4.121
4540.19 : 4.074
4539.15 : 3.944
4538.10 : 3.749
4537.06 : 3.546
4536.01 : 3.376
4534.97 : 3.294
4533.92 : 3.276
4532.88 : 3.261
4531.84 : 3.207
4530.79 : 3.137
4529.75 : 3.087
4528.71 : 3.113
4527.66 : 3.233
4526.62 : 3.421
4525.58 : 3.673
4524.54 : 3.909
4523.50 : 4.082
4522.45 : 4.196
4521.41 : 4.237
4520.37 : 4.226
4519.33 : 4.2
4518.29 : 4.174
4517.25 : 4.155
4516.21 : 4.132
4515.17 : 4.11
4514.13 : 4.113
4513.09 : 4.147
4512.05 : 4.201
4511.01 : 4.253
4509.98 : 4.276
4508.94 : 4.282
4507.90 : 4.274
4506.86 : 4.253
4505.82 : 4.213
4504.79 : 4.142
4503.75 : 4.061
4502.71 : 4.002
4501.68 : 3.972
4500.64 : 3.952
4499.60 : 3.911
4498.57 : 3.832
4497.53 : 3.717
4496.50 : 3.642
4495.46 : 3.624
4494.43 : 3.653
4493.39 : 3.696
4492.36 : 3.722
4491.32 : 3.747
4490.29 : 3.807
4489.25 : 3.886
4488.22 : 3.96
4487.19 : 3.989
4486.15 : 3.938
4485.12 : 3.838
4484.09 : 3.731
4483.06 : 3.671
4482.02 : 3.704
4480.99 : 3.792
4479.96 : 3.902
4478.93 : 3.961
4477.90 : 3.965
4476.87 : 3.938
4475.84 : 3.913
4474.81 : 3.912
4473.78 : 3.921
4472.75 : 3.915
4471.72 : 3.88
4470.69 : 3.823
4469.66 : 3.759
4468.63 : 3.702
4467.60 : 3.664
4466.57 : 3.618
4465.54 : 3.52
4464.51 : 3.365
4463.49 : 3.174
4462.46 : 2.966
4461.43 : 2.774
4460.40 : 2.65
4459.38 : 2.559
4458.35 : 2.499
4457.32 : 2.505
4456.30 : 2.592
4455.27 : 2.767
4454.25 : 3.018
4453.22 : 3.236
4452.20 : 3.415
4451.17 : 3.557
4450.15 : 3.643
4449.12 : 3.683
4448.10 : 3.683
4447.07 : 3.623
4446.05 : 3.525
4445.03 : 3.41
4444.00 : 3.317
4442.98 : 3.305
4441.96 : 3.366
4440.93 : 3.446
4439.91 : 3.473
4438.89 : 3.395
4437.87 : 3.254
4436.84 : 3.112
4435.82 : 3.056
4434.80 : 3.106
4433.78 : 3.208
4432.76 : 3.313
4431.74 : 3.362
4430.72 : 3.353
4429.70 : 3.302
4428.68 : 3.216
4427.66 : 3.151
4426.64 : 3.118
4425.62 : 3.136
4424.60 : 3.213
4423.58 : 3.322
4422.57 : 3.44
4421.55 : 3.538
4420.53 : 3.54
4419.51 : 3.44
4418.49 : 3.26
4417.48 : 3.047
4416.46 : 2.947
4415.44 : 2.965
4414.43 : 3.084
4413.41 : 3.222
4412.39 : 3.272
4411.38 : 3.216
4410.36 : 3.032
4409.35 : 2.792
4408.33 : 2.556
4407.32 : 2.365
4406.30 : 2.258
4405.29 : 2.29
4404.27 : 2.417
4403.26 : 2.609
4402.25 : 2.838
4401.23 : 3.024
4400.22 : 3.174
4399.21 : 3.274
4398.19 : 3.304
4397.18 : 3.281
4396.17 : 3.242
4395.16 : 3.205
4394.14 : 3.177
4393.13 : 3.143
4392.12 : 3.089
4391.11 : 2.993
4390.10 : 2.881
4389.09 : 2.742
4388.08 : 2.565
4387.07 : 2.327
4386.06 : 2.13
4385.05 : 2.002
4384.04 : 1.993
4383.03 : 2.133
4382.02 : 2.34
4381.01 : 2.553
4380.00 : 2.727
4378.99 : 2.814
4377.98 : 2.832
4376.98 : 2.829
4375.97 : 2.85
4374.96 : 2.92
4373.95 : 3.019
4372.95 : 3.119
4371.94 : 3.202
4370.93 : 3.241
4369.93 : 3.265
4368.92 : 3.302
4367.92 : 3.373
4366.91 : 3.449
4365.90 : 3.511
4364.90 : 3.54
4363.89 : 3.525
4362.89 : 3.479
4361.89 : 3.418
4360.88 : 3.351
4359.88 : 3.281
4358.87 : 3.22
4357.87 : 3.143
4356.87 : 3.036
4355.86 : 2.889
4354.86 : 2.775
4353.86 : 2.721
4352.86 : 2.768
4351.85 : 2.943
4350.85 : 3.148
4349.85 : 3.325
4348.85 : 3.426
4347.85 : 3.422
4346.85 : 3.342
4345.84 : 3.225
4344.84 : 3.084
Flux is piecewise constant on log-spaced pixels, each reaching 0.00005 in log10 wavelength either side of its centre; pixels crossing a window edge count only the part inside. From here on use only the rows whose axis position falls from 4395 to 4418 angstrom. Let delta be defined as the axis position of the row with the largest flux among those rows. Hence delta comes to 4398.19 angstrom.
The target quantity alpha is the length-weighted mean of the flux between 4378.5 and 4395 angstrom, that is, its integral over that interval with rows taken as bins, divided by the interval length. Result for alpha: 2.61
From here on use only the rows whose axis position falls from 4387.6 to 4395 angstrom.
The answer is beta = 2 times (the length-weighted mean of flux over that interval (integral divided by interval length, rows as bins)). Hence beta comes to 5.9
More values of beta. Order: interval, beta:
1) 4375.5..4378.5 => 5.7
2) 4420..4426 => 6.7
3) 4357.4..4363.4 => 6.6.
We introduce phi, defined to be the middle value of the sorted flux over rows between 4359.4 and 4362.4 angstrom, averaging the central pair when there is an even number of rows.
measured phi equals 3.35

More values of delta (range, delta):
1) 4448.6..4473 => 4472.75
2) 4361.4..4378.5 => 4364.90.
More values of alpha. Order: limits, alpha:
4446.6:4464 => 3.08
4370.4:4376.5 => 3.06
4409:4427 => 3.20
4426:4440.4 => 3.24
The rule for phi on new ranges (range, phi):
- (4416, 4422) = 3.35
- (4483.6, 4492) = 3.86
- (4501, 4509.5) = 4.18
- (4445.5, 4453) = 3.62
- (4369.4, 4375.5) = 3.16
